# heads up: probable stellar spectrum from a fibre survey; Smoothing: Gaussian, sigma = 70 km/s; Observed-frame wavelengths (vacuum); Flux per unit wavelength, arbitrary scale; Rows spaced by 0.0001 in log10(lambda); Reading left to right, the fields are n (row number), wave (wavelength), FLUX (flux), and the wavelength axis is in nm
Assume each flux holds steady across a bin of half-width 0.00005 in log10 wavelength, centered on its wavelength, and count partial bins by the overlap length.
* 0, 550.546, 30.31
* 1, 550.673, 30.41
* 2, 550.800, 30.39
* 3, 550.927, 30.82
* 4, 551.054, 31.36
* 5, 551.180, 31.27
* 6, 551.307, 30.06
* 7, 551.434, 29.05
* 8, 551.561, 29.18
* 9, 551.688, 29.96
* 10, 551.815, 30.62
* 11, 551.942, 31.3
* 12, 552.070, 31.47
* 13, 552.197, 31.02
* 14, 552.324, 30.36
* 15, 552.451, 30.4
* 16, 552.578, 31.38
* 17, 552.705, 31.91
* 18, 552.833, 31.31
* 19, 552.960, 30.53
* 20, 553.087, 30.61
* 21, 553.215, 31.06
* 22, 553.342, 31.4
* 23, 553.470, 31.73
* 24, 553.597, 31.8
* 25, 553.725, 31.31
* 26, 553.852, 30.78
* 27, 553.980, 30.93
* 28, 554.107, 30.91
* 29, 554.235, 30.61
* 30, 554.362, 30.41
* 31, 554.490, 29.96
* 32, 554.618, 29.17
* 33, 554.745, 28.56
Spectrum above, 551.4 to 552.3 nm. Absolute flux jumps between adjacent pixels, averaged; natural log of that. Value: -0.7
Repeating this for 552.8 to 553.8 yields -1.0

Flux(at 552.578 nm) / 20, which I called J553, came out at 1.57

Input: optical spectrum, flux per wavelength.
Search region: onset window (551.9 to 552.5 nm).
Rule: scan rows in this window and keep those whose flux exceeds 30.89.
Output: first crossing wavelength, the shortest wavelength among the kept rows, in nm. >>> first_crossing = 551.942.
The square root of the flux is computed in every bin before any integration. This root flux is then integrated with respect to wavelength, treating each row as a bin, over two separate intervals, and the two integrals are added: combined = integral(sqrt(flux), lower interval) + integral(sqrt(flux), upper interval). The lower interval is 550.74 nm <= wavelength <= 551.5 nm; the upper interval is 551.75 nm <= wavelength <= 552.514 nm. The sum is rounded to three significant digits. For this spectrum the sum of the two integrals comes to 8.44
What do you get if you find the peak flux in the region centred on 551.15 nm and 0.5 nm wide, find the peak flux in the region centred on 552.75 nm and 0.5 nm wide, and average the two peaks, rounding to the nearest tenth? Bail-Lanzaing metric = 31.6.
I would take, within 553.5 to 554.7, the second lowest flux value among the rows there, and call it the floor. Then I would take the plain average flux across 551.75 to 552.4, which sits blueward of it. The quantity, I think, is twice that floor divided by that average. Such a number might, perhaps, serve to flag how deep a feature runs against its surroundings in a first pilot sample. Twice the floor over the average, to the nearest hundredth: 1.94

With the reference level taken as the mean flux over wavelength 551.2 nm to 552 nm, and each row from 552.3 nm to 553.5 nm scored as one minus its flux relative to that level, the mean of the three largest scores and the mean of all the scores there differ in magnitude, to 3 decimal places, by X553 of 0.021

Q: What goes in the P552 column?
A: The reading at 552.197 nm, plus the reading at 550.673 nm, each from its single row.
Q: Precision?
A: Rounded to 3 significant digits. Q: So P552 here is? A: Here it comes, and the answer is 61.4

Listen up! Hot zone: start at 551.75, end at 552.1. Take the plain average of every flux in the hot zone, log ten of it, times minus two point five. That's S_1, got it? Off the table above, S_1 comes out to -3.73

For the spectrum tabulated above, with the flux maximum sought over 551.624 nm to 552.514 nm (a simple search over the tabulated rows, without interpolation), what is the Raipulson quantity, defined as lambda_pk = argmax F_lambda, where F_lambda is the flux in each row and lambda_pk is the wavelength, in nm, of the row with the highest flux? 552.070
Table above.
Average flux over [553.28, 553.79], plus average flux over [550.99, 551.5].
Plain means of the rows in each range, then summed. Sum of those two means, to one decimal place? 62.0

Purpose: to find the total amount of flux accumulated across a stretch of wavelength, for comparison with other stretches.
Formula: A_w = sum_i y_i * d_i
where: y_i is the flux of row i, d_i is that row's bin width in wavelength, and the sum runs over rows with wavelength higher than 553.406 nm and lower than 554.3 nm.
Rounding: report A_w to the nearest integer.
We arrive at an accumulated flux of 28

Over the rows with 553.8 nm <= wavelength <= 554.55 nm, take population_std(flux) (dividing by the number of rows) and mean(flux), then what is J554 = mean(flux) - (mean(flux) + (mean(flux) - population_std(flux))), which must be -30.3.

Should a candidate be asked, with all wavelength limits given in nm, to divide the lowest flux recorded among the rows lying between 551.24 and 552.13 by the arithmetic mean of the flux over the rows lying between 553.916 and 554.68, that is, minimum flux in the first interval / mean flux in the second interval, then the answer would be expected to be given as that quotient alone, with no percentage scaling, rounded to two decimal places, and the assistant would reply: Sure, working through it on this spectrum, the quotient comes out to 0.96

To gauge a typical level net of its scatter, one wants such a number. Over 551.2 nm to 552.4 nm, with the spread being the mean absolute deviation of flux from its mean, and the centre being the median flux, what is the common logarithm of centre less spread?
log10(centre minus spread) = 1.47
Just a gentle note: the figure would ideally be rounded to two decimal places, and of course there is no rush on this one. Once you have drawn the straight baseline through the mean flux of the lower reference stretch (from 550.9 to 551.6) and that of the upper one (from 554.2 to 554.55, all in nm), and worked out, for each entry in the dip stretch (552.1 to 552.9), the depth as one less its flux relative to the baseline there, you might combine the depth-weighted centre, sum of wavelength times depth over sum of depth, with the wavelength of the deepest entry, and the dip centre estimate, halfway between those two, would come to 552.47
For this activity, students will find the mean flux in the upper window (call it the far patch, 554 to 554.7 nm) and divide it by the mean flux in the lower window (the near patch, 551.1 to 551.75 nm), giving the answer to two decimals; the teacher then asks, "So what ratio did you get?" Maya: 1.01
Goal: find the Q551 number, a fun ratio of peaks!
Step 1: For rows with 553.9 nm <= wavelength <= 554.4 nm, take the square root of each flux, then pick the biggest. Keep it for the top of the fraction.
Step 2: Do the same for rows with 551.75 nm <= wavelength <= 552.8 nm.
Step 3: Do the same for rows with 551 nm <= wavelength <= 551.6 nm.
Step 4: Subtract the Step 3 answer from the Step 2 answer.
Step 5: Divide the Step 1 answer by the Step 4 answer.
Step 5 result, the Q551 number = 114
